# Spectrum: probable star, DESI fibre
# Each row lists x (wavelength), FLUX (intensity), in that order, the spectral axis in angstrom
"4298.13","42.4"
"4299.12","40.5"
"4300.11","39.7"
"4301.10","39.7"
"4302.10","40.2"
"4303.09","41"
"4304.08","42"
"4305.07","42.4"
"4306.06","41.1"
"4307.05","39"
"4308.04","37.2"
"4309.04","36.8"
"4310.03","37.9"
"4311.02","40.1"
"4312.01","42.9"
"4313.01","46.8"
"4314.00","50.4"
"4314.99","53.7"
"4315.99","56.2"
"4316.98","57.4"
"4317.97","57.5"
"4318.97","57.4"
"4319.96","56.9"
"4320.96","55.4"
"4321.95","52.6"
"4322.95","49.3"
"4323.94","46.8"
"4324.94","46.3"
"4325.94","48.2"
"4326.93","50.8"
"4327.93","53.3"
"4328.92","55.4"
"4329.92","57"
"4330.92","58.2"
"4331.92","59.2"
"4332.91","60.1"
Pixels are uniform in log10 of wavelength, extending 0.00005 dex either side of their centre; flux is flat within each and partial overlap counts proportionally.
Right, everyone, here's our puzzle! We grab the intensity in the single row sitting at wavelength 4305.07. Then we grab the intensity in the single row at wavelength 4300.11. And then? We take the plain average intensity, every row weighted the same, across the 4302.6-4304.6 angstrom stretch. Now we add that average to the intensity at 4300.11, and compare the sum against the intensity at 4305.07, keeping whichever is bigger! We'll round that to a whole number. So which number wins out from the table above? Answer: 81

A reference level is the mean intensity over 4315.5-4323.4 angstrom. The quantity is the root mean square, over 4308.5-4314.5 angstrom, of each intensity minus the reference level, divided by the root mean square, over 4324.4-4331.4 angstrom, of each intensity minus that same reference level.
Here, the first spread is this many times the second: 2.8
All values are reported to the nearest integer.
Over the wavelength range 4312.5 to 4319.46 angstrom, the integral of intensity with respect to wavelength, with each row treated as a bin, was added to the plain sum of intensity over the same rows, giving 756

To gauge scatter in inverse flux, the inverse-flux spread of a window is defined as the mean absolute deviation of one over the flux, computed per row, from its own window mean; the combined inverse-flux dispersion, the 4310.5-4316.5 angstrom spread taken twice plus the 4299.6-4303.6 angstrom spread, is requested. 0.0047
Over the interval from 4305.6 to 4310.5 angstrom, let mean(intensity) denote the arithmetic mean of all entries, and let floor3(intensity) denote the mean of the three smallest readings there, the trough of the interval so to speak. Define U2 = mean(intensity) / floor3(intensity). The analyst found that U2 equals 1.03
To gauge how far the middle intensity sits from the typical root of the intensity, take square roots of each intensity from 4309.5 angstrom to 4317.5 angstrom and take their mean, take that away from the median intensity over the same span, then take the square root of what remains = 6.46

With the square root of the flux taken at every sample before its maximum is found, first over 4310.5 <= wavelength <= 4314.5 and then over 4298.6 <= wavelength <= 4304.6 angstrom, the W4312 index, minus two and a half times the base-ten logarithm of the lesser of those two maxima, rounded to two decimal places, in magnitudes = -2.03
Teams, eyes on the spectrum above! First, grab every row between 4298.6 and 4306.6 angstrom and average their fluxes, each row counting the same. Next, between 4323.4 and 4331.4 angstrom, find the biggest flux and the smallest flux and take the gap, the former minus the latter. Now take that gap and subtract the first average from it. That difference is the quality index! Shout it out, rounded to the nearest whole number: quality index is -29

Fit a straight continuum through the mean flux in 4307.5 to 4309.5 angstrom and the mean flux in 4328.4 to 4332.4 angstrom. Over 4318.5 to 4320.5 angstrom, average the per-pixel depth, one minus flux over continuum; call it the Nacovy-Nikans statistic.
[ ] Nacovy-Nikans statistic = -0.21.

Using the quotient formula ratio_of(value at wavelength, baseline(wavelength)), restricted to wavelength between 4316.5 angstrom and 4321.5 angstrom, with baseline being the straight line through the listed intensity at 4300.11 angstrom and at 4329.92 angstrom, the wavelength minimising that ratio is 4320.96 angstrom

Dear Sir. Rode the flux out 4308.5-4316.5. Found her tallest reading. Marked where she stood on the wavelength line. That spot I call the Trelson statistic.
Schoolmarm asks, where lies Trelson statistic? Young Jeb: 4315.99 angstrom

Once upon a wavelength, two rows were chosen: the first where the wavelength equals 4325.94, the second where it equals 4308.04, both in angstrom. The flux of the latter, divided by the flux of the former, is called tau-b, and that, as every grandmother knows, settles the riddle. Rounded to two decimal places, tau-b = 0.77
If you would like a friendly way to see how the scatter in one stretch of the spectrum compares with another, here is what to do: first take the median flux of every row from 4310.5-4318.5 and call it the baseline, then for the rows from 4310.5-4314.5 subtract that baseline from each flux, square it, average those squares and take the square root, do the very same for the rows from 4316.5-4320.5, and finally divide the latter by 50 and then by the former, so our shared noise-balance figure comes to 0.013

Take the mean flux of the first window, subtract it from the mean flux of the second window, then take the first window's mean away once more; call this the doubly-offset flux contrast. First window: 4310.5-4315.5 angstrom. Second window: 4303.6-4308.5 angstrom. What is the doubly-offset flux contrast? -53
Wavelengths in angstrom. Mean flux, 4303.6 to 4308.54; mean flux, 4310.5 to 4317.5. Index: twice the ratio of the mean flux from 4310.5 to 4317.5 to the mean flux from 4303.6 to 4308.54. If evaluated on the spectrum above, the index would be 2.46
